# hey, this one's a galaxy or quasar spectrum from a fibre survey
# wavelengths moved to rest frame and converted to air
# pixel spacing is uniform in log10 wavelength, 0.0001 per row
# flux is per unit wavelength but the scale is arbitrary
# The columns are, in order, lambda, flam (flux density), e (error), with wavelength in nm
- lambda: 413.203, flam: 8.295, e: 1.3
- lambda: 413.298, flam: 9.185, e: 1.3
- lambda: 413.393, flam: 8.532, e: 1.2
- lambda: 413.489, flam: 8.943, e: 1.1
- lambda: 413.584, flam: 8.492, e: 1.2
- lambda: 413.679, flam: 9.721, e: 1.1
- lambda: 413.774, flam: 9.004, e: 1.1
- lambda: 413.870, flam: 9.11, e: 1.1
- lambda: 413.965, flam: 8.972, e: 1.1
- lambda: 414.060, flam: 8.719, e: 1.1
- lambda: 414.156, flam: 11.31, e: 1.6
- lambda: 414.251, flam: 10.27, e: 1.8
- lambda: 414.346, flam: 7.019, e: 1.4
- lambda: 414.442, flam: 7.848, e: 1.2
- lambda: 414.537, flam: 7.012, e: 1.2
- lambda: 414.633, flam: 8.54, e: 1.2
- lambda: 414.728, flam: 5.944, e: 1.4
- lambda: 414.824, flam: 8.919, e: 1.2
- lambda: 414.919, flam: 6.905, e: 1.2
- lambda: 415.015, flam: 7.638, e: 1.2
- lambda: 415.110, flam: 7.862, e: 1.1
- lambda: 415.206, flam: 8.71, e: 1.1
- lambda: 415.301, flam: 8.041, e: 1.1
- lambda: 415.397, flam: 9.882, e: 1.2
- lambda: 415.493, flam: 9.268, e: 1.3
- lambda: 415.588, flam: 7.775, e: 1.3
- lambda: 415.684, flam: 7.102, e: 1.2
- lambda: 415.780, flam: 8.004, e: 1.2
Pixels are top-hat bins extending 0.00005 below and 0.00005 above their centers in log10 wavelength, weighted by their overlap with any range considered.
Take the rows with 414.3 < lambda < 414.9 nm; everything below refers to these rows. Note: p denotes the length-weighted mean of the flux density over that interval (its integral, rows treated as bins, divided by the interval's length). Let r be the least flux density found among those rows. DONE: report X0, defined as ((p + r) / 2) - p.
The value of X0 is -0.79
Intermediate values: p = 7.5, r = 5.944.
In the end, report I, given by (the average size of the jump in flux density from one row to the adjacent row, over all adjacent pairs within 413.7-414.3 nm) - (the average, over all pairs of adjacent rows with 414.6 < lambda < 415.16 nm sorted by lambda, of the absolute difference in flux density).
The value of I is -0.9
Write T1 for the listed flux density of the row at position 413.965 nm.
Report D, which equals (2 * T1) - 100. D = -82.1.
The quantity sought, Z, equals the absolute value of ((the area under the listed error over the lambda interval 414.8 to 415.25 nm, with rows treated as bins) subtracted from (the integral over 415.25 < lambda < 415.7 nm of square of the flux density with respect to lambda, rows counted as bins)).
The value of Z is 33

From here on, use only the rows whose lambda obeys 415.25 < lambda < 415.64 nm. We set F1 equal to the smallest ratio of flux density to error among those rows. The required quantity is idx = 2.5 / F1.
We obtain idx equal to 0.42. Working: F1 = 6.0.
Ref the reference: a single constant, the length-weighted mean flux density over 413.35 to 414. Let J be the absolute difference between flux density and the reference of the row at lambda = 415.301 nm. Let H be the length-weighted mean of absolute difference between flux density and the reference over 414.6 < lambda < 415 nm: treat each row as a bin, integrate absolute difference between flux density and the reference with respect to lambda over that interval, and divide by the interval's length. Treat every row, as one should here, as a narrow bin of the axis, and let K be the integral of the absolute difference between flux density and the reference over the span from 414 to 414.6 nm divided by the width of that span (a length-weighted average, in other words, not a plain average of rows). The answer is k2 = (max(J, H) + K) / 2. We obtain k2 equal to 1.4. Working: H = 1.4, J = 0.9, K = 1.43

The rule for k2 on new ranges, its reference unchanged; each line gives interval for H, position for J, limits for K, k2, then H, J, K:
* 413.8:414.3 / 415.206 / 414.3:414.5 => 1.2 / 0.8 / 0.3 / 1.55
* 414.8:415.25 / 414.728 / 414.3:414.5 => 2.3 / 1.0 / 3.0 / 1.55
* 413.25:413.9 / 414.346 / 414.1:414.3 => 1.9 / 0.3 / 1.9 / 1.77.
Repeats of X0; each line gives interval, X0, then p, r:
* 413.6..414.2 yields -0.34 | 9.4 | 8.719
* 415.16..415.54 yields -0.47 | 9.0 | 8.041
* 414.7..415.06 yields -0.74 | 7.4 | 5.944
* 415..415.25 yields -0.24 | 8.1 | 7.638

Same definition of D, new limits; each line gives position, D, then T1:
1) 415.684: -85.8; 7.102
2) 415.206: -82.6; 8.71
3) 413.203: -83.4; 8.295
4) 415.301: -83.9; 8.041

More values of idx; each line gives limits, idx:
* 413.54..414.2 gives 0.35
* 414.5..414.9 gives 0.59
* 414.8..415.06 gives 0.43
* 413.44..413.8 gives 0.35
